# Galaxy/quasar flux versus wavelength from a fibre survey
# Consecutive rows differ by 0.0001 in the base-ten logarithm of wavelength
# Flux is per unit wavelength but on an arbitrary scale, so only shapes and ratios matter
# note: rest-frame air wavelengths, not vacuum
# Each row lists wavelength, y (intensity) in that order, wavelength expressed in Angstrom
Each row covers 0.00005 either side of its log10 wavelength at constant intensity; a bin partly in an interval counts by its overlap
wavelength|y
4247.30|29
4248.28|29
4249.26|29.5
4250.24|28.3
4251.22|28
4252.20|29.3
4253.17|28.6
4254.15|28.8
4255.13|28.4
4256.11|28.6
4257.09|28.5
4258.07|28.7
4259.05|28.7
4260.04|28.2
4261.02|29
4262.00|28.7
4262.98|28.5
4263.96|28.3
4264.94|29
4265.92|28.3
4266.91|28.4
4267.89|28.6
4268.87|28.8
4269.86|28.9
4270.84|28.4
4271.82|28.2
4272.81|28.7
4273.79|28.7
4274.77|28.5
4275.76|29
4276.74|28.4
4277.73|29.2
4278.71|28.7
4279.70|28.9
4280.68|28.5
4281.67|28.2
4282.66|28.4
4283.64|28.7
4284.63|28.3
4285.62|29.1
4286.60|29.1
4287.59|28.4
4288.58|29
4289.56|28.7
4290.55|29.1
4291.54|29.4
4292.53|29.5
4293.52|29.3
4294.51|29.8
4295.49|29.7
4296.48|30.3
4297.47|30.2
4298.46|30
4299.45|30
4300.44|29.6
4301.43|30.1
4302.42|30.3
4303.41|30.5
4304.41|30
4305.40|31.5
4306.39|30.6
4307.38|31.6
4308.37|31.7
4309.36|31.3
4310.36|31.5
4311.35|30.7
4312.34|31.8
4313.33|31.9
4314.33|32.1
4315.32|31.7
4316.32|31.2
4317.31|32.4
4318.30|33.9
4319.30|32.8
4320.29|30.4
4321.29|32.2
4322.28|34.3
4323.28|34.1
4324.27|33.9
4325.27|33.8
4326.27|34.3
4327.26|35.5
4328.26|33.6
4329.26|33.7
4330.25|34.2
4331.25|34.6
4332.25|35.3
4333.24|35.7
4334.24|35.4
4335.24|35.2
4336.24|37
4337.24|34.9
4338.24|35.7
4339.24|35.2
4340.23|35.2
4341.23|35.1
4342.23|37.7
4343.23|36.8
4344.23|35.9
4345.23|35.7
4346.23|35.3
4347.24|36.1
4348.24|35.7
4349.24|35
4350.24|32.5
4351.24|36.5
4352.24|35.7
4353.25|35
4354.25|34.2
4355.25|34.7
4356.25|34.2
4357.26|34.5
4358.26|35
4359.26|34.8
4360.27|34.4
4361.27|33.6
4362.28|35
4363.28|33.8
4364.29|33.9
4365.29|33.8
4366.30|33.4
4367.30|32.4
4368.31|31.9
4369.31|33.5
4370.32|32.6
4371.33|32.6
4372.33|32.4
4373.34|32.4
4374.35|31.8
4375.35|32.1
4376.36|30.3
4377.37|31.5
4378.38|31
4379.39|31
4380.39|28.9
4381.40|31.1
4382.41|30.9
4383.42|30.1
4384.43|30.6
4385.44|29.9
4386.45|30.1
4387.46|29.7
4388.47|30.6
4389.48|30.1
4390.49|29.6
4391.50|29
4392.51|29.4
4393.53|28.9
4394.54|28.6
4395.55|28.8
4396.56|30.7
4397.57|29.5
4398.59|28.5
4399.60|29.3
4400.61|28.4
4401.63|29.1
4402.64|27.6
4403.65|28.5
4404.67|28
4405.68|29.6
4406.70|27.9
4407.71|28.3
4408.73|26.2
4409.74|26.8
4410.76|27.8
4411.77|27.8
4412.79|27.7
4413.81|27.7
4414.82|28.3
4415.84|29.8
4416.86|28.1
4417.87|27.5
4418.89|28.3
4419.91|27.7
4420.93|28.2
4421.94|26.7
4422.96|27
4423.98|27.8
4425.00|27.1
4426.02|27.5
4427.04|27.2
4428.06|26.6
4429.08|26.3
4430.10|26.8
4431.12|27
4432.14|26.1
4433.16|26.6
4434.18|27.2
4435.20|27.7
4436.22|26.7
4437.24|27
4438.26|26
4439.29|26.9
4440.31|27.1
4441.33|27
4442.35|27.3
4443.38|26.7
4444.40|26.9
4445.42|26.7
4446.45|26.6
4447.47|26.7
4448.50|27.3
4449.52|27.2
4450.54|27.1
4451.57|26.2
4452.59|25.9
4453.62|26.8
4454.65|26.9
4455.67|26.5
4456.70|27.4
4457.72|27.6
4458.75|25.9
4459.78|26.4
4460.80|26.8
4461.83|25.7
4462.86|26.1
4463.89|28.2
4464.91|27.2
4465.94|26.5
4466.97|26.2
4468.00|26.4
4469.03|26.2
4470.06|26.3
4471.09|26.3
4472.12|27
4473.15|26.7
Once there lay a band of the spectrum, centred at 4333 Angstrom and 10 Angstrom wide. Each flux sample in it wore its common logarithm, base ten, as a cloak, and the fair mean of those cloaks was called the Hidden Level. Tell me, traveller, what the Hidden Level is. 1.54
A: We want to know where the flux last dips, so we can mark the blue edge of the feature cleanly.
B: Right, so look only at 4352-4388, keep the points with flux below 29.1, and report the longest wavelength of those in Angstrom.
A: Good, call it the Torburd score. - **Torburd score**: 4380.39 Angstrom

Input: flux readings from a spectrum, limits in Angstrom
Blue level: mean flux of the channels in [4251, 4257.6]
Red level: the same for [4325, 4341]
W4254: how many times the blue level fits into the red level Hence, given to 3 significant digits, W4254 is 1.22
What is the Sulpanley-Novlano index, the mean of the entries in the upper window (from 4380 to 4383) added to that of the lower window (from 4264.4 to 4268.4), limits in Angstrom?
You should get 59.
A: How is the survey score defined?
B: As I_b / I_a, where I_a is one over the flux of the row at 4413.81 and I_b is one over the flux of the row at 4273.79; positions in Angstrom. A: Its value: 0.97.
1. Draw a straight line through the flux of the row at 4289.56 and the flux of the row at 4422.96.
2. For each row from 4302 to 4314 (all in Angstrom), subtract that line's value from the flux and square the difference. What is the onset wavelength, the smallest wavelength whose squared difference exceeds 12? 4313.33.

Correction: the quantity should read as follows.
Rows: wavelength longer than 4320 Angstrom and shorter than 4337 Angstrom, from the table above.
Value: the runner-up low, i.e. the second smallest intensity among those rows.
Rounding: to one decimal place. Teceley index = 32.2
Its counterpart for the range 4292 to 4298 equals 29.5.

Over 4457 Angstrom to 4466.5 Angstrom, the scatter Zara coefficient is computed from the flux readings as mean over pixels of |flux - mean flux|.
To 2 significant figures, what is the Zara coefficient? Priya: 0.66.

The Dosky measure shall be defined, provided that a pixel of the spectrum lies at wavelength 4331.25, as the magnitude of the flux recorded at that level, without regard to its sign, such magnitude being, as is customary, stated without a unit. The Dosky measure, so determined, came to 34.6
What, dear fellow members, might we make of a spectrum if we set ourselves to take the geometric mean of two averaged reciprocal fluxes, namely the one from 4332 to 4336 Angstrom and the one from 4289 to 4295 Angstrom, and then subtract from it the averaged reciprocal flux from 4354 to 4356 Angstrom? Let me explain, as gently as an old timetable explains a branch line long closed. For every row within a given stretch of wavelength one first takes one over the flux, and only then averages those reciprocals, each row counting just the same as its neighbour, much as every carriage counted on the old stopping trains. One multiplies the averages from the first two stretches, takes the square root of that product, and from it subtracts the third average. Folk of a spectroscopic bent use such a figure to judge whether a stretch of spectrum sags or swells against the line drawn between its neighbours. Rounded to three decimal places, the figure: 0.002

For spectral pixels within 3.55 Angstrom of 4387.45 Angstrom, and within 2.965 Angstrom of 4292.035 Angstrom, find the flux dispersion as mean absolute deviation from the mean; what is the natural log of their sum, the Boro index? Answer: -0.6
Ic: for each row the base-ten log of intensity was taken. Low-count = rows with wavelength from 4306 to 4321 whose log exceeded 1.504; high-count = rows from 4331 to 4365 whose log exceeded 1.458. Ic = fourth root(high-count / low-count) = 1.7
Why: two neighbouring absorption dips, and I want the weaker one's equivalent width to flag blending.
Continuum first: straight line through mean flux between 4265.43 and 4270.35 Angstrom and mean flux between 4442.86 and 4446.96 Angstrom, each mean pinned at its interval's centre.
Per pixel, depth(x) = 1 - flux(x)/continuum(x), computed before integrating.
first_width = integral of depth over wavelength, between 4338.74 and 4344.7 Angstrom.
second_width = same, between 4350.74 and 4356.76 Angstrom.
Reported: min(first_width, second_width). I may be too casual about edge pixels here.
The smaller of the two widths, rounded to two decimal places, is -1.76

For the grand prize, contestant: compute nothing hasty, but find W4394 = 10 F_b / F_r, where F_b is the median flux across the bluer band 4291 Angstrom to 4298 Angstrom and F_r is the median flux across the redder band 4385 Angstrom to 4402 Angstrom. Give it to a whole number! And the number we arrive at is 10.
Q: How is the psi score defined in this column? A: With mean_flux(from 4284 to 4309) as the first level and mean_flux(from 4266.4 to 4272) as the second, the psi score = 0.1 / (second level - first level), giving -0.08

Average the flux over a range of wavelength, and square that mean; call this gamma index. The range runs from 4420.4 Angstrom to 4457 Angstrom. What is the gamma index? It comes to 724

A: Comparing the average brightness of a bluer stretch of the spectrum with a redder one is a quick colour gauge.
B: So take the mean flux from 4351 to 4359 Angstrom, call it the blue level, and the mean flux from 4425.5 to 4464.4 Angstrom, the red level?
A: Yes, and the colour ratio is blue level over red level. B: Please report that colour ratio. 1.30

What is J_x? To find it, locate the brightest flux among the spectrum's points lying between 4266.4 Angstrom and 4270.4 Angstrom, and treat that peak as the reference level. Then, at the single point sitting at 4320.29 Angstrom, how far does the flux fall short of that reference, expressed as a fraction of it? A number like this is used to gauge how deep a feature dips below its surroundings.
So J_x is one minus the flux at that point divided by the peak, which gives -0.05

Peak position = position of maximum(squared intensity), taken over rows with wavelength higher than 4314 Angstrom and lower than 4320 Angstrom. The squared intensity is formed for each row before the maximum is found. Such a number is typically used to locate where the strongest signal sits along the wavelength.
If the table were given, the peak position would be 4318.30 Angstrom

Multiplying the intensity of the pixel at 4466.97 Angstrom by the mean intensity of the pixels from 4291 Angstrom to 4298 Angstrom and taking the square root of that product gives 27.9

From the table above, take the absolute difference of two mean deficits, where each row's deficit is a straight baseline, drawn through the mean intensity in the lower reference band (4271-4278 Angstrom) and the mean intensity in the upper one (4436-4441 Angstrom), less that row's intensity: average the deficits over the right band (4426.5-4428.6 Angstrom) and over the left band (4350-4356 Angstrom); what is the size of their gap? 7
